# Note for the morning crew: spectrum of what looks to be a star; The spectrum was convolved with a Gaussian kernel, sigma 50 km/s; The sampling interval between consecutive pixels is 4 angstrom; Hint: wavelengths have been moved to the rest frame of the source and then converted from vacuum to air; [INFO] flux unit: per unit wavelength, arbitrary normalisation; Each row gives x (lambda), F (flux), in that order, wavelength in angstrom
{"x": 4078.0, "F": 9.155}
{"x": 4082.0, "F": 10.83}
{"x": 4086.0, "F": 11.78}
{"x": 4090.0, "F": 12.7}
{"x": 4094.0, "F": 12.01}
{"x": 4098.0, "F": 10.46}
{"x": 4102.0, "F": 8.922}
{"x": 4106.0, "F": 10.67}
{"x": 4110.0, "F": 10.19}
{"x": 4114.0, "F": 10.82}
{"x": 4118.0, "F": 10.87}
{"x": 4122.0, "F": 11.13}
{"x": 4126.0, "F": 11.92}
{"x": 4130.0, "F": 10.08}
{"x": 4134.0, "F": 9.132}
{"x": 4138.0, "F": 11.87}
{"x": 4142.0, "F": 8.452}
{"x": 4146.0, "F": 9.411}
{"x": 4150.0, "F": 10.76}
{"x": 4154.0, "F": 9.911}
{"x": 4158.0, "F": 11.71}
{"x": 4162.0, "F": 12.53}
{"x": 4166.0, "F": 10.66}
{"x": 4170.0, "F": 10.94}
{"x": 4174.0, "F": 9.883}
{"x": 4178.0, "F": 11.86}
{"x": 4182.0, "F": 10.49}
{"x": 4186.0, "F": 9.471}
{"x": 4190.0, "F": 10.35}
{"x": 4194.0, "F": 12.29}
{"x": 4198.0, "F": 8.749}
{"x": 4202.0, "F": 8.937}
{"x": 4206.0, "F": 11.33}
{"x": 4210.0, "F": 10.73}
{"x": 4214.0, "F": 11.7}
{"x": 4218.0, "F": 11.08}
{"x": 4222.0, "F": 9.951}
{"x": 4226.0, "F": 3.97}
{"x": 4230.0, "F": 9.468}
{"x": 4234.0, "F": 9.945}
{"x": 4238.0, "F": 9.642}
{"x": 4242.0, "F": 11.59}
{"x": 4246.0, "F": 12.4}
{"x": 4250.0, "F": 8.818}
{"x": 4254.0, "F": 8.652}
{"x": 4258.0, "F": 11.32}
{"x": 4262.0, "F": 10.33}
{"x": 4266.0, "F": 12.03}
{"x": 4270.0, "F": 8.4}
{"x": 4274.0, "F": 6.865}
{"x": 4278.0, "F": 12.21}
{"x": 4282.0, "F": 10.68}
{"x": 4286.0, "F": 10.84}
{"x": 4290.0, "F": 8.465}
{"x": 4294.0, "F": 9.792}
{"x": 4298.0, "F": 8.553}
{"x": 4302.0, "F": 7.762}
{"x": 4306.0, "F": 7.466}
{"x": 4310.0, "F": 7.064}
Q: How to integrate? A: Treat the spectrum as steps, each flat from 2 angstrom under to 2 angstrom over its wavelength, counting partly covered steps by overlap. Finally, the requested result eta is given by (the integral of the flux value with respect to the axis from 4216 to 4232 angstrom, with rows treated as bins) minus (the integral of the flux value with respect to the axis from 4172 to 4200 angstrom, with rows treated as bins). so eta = -154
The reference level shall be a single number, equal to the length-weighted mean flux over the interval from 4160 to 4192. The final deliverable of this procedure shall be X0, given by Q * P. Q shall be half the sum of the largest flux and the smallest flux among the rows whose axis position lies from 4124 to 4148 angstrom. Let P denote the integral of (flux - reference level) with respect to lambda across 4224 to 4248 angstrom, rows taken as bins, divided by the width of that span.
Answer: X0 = -12.9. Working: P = -1.27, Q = 10.2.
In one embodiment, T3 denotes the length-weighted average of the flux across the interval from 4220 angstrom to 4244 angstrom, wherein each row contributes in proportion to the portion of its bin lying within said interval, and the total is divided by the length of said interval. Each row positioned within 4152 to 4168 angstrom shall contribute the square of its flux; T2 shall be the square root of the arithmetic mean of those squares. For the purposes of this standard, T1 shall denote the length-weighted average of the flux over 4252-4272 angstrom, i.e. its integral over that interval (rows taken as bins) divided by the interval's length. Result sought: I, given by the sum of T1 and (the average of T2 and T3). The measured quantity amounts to 20.3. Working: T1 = 10.1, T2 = 11.2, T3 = 9.1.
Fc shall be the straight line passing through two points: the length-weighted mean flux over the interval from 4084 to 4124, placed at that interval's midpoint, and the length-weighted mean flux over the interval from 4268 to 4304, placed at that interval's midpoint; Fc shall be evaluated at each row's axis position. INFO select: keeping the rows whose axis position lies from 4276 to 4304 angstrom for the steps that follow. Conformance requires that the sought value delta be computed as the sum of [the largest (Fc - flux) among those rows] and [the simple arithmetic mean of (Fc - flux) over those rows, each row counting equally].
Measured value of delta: 0.9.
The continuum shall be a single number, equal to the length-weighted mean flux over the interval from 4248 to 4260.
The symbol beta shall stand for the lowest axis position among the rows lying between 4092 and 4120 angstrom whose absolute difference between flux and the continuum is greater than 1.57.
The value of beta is 4094.0 angstrom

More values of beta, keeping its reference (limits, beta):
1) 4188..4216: 4194.0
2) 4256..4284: 4258.0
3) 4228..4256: 4242.0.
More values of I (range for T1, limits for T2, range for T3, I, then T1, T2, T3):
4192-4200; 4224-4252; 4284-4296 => 20.2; 10.5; 9.7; 9.7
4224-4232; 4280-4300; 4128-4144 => 16.5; 6.7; 9.7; 9.9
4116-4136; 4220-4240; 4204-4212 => 20.6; 10.6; 8.9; 11.0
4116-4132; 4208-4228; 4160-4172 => 21.6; 11.0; 9.9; 11.4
